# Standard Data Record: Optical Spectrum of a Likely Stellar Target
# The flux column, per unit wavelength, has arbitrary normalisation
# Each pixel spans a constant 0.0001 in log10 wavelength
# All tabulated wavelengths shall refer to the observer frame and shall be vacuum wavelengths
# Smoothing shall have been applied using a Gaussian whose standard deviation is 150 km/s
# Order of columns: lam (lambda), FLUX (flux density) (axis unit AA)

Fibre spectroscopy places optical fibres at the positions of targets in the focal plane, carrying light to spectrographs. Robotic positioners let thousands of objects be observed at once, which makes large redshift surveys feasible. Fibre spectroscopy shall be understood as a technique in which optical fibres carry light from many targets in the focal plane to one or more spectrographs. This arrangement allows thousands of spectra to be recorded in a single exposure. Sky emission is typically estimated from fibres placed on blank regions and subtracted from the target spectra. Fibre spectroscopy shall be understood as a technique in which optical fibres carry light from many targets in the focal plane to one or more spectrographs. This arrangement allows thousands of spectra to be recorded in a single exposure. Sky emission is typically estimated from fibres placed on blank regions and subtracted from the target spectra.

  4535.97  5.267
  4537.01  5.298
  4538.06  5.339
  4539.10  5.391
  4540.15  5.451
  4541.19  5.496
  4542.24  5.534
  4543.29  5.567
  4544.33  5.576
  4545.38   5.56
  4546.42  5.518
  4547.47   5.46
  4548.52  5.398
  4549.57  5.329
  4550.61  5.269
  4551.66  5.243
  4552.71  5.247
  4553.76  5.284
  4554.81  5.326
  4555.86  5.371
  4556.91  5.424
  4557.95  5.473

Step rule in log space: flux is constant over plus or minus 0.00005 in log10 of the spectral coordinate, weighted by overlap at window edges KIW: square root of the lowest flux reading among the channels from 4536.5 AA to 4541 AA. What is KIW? 2.30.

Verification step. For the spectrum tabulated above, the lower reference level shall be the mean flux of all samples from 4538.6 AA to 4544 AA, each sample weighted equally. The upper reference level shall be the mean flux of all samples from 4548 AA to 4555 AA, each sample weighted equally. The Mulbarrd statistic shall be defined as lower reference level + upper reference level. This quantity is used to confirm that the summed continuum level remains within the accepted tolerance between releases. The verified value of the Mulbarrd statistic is 10.79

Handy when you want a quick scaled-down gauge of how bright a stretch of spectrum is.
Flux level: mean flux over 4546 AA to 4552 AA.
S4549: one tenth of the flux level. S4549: 0.537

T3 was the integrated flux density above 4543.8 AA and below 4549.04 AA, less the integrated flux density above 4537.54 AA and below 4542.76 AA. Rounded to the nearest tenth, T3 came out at 0.4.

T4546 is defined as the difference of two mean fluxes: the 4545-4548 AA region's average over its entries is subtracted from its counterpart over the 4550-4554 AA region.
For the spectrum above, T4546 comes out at -0.25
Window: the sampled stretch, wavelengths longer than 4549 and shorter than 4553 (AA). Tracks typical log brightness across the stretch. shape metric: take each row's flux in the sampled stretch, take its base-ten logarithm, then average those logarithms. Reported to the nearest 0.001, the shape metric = 0.722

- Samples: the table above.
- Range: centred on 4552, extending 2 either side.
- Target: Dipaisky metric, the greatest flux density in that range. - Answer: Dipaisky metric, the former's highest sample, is 5.284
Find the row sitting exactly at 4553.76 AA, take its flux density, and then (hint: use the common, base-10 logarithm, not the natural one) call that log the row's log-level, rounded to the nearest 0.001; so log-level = 0.723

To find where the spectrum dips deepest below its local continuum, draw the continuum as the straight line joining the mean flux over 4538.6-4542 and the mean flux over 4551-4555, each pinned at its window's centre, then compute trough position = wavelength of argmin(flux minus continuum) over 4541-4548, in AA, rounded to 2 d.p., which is 4541.19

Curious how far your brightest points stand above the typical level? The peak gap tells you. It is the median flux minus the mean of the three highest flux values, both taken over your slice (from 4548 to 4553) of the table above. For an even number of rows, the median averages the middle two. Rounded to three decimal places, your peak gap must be -0.063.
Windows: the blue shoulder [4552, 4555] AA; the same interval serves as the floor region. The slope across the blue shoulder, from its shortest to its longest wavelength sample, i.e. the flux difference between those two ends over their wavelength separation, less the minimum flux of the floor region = -5.21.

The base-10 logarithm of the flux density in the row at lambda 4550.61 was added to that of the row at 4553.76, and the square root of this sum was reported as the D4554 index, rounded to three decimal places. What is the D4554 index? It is 1.202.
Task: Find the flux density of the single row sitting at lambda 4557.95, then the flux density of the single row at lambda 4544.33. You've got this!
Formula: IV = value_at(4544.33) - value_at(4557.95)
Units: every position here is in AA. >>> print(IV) 0.10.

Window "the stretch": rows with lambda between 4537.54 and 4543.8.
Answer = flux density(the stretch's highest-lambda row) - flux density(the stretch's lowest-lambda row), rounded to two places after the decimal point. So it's 0.23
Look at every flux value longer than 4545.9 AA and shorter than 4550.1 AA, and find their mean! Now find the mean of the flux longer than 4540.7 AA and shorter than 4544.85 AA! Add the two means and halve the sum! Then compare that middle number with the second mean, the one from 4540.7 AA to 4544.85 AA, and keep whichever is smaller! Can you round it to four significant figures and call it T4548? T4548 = 5.485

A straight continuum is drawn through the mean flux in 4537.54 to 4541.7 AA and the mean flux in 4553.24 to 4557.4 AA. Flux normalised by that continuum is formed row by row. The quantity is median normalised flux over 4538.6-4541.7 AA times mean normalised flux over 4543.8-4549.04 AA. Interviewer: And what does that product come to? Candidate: 1.03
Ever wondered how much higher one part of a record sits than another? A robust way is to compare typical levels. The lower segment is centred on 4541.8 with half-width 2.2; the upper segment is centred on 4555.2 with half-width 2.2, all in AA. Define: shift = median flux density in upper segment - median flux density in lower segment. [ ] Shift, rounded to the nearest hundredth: -0.17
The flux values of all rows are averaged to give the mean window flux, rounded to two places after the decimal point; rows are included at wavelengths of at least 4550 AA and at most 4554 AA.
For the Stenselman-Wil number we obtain 5.26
